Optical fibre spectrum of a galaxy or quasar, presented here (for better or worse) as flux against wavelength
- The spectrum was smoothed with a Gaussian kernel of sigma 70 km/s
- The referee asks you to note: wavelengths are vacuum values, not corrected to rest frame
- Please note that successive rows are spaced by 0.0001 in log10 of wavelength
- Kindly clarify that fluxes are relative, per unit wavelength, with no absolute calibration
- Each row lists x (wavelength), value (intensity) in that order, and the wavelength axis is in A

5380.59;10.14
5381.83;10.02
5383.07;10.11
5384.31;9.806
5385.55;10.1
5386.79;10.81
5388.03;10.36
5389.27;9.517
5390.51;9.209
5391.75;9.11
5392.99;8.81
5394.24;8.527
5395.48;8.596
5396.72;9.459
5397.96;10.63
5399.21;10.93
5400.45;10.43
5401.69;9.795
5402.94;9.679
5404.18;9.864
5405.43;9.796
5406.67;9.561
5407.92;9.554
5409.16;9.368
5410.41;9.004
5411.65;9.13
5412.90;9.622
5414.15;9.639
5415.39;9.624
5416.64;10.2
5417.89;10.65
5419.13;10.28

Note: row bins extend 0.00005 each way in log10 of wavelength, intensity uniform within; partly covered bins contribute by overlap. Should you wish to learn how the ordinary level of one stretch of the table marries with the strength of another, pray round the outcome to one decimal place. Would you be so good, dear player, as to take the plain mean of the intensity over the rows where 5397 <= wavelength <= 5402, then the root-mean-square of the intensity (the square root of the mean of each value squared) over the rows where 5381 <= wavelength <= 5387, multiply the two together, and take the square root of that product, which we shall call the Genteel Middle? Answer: 10.3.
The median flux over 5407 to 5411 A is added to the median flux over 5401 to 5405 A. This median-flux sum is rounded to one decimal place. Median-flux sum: 19.2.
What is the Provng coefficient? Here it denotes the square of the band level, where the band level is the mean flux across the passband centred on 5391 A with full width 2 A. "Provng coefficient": 84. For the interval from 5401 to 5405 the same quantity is 96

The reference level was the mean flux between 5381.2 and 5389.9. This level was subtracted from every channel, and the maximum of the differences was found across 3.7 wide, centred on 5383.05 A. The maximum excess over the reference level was 0.0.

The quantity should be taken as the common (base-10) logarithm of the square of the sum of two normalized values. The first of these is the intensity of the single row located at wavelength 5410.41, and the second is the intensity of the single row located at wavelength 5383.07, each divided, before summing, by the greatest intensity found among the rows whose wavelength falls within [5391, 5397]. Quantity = 0.611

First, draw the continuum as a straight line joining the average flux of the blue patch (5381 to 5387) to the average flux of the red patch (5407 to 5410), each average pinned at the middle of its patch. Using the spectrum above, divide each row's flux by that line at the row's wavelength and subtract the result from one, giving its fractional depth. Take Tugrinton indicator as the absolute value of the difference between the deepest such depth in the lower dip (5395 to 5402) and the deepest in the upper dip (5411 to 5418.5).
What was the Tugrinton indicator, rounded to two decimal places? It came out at 0.10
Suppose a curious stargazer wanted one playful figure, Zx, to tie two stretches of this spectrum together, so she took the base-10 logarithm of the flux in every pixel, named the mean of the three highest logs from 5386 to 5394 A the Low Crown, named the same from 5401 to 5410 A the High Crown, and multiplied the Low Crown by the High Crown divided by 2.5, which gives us 0.400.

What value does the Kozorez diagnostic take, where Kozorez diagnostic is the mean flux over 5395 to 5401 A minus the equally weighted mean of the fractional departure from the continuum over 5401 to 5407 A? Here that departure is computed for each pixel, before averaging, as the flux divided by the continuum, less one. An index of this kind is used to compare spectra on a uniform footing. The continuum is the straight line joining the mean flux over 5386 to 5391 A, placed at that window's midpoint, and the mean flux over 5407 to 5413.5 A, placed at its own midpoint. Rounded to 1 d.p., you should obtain 10.0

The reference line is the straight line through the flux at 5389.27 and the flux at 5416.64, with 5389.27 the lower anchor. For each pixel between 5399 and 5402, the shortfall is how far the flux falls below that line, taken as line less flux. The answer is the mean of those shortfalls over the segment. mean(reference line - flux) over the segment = -0.6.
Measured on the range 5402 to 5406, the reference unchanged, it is 0.1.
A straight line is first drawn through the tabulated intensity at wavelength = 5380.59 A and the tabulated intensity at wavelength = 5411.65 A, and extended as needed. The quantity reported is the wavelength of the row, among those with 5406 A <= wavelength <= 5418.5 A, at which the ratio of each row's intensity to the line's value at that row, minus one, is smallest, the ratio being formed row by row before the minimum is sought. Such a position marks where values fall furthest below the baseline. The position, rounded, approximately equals 5410.41 A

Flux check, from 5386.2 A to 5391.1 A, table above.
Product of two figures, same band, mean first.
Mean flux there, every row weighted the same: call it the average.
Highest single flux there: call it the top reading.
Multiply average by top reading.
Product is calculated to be 108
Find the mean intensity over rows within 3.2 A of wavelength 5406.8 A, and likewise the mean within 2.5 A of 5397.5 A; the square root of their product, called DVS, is 9.8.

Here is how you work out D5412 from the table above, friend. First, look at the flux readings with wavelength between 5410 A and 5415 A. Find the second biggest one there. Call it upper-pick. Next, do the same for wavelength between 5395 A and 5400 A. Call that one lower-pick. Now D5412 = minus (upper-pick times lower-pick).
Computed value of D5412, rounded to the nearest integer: -102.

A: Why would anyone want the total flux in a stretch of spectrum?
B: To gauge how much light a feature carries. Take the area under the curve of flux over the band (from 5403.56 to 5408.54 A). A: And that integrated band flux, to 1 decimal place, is 48.3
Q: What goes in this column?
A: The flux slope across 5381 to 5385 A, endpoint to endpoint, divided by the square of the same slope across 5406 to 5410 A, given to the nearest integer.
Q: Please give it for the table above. -14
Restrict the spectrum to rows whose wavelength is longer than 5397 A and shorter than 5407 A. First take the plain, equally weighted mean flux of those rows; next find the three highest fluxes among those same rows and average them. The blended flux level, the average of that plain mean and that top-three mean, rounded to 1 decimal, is 10.4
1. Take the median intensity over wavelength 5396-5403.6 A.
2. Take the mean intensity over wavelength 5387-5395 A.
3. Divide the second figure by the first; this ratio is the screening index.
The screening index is 0.92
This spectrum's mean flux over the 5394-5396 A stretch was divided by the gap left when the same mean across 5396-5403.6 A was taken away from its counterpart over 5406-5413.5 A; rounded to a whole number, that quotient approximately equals -11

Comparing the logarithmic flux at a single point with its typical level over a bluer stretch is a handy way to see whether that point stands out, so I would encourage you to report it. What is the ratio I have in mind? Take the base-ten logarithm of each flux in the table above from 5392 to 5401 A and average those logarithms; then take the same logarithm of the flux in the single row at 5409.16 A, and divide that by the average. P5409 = 0.99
